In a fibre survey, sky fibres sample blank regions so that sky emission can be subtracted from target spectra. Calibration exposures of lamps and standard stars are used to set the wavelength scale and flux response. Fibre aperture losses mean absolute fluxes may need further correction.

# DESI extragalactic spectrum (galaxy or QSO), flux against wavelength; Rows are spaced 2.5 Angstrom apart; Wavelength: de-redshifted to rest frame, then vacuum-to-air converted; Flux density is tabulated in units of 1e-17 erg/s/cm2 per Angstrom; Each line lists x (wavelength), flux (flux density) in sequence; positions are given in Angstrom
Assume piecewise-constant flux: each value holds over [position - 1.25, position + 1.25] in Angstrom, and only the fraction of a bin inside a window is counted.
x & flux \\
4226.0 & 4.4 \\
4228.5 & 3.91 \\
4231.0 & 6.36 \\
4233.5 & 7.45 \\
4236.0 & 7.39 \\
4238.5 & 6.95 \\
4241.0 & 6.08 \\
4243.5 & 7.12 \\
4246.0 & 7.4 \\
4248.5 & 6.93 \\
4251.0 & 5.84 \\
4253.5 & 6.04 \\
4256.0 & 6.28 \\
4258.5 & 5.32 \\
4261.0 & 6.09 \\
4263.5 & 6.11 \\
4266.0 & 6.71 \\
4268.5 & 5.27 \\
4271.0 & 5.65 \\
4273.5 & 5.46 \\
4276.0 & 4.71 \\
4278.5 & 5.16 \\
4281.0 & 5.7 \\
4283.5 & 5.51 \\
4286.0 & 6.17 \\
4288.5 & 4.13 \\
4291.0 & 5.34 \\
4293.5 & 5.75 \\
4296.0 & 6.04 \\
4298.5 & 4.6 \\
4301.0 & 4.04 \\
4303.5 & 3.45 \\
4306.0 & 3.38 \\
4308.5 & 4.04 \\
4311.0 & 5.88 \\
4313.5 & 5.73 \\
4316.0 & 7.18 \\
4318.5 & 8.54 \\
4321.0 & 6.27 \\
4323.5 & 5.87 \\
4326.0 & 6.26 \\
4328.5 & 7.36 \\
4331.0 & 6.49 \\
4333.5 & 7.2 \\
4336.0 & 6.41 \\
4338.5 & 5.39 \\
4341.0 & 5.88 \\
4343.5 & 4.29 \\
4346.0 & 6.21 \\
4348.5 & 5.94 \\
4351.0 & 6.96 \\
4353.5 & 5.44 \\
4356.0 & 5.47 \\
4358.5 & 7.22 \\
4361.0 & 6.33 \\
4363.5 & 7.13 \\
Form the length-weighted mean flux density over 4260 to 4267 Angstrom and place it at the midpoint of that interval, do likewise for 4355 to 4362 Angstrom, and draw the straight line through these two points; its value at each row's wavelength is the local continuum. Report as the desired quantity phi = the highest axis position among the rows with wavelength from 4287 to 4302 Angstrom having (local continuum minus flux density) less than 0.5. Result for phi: 4296.0 Angstrom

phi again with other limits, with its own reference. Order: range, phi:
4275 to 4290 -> 4286.0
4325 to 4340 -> 4336.0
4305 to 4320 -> 4318.5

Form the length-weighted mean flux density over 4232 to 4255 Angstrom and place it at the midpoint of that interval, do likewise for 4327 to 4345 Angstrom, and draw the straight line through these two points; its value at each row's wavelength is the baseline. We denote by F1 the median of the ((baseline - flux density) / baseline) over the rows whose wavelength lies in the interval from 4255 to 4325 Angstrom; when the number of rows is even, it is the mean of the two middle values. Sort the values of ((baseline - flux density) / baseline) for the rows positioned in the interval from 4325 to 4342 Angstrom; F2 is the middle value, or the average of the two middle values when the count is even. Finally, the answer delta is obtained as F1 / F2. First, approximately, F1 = 0.135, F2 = -0.04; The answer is -3.2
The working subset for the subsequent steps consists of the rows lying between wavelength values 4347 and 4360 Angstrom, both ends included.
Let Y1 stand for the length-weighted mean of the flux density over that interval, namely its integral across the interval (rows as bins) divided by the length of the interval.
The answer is 6.21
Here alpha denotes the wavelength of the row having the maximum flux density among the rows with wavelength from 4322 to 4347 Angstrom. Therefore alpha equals 4328.5 Angstrom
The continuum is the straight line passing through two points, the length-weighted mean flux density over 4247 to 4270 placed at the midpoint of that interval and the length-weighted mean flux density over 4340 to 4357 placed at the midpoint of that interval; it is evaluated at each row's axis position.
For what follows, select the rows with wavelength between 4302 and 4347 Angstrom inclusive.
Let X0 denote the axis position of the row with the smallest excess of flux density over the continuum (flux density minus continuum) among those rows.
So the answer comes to 4306.0 Angstrom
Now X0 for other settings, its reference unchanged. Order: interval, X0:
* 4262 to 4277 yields 4276.0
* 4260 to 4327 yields 4306.0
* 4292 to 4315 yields 4306.0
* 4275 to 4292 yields 4288.5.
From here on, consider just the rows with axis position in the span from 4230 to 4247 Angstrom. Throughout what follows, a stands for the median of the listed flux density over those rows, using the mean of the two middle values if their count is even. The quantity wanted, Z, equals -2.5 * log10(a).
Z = -2.13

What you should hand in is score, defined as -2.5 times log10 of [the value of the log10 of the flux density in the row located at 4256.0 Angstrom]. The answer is 0.25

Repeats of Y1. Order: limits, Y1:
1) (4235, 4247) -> 6.97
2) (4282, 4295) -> 5.40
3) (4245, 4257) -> 6.48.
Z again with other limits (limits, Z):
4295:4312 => -1.52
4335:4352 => -1.93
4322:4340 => -2.02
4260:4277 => -1.88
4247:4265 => -1.96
